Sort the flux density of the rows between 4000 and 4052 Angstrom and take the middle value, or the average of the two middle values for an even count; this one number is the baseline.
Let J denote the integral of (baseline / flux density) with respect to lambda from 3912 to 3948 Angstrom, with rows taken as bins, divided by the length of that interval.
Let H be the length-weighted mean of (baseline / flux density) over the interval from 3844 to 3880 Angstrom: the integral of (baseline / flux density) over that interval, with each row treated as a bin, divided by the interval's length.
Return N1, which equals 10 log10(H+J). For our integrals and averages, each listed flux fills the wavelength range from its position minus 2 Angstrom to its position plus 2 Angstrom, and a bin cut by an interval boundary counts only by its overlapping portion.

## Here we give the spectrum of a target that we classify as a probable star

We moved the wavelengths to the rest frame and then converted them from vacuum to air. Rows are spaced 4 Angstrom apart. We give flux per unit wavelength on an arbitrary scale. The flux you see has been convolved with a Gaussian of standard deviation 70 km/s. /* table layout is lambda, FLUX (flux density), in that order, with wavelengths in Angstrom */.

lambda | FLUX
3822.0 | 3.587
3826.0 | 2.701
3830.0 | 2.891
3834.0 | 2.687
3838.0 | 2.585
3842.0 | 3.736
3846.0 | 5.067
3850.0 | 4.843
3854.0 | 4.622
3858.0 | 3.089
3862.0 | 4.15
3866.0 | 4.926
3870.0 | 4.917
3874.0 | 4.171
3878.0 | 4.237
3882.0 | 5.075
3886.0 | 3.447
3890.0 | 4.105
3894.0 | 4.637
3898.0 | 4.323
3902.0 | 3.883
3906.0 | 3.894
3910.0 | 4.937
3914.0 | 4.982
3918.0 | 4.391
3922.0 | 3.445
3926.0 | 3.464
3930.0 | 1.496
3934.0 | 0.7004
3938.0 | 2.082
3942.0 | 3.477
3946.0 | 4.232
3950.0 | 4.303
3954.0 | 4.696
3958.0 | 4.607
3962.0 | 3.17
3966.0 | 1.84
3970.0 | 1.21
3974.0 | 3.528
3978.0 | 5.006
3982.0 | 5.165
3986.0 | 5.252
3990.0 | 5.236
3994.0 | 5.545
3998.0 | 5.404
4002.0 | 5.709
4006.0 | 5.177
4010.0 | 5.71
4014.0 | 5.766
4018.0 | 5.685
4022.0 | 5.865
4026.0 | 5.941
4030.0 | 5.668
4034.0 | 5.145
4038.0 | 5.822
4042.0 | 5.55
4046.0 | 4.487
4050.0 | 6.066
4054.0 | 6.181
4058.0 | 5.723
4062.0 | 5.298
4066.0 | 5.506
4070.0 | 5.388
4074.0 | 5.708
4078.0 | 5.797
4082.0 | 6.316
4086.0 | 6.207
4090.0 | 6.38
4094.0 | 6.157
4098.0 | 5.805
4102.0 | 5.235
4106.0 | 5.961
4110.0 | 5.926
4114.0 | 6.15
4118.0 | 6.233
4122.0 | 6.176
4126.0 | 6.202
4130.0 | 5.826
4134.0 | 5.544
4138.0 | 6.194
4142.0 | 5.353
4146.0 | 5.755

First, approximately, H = 1.31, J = 2.61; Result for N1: 5.9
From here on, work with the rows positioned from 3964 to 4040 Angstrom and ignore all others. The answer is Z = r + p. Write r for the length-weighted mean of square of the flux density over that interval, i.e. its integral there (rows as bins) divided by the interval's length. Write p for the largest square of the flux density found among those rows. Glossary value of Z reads 62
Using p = 35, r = 27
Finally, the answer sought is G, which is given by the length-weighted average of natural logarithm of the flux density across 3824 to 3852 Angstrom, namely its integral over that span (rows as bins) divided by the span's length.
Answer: 1.22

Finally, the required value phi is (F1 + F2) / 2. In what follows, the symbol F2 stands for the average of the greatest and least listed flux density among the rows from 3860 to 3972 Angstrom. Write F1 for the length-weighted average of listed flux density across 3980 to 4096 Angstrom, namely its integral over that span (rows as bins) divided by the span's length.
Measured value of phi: 4.3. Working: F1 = 5.7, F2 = 3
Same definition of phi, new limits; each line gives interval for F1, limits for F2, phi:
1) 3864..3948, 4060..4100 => 4.8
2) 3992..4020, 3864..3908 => 4.9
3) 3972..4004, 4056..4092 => 5.5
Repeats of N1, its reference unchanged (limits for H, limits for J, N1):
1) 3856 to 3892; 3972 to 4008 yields 4.0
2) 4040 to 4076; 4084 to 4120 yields 3.0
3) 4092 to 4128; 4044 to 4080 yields 3.0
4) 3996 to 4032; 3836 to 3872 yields 3.9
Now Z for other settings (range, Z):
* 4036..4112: 74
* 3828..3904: 43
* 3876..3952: 41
